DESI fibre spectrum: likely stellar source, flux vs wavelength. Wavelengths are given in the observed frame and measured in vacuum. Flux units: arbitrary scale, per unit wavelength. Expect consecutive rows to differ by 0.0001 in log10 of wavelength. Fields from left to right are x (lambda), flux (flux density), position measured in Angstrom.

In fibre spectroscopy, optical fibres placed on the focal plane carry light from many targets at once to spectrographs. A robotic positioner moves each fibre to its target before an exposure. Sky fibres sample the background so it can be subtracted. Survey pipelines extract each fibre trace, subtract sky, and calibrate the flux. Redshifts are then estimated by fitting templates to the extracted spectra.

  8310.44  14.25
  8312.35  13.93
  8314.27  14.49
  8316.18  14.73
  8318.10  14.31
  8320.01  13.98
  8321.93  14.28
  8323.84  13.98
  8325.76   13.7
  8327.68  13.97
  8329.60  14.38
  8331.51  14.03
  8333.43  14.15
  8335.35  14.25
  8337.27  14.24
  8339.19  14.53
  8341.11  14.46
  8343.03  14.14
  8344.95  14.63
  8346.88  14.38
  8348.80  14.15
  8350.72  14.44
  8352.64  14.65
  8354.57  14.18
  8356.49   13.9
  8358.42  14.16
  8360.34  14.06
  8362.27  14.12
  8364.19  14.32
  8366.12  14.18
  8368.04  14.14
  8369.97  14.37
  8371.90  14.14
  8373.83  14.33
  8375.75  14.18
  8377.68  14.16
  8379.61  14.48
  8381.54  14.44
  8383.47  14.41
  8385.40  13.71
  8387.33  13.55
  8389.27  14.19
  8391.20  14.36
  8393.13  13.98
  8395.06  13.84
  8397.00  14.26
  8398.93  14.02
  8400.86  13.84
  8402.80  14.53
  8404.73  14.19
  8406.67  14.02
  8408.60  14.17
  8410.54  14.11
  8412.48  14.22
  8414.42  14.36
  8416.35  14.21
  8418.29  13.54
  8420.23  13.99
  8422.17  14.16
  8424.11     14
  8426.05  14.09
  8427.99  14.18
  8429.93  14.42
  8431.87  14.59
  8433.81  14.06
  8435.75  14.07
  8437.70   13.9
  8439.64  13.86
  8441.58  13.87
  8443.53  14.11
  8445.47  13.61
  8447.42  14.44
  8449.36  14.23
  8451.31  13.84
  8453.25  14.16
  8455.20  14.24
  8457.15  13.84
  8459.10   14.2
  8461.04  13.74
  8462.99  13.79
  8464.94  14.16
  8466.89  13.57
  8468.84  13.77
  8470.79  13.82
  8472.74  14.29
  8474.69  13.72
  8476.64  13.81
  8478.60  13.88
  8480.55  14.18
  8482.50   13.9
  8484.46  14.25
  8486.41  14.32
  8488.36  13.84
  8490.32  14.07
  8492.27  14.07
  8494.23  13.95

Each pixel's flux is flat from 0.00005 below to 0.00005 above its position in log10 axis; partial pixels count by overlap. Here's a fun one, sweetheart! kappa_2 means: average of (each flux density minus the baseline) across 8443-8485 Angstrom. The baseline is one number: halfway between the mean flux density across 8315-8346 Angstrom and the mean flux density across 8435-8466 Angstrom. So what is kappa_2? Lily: -0.14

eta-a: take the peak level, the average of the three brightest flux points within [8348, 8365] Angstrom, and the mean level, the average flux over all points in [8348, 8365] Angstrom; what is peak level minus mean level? 0.25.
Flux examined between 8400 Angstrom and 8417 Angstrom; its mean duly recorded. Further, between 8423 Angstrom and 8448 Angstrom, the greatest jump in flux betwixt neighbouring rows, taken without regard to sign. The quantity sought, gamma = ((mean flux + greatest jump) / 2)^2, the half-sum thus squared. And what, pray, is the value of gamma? 56.4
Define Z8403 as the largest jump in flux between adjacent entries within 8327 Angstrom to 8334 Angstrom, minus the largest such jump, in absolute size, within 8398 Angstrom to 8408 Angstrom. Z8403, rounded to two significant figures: -0.28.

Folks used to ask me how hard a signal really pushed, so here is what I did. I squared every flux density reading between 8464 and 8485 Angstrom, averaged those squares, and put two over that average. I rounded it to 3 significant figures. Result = 0.0103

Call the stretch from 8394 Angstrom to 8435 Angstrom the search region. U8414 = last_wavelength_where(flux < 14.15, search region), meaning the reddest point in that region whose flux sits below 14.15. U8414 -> 8433.81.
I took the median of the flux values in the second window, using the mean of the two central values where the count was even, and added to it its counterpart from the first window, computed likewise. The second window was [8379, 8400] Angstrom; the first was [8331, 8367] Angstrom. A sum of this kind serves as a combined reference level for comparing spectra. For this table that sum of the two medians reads 28.37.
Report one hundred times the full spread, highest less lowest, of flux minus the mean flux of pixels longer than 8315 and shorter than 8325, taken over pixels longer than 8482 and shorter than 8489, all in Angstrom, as 48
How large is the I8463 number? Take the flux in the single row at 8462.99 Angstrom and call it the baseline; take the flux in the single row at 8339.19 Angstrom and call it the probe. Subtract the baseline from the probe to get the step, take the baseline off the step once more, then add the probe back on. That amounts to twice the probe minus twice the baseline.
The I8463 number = 1.5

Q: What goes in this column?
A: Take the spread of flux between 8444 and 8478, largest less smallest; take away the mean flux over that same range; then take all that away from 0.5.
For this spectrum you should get 13.6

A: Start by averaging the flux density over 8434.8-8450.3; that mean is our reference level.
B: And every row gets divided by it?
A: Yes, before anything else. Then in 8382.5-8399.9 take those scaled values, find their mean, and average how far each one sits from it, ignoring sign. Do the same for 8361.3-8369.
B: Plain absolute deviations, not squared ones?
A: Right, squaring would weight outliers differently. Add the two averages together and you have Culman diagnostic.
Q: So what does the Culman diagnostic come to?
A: 0.022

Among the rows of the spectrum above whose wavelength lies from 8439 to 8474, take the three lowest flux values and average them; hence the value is 13.6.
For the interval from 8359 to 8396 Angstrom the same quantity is 13.7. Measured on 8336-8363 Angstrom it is 14.0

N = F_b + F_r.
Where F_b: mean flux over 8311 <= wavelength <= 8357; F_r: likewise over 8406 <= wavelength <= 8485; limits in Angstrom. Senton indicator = 28.3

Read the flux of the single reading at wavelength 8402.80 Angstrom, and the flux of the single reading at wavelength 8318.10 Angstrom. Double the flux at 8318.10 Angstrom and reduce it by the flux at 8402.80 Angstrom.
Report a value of 14.1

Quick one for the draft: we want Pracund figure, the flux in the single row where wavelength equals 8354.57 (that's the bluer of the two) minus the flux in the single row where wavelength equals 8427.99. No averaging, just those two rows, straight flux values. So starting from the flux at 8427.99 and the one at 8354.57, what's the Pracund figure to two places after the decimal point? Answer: 0.00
